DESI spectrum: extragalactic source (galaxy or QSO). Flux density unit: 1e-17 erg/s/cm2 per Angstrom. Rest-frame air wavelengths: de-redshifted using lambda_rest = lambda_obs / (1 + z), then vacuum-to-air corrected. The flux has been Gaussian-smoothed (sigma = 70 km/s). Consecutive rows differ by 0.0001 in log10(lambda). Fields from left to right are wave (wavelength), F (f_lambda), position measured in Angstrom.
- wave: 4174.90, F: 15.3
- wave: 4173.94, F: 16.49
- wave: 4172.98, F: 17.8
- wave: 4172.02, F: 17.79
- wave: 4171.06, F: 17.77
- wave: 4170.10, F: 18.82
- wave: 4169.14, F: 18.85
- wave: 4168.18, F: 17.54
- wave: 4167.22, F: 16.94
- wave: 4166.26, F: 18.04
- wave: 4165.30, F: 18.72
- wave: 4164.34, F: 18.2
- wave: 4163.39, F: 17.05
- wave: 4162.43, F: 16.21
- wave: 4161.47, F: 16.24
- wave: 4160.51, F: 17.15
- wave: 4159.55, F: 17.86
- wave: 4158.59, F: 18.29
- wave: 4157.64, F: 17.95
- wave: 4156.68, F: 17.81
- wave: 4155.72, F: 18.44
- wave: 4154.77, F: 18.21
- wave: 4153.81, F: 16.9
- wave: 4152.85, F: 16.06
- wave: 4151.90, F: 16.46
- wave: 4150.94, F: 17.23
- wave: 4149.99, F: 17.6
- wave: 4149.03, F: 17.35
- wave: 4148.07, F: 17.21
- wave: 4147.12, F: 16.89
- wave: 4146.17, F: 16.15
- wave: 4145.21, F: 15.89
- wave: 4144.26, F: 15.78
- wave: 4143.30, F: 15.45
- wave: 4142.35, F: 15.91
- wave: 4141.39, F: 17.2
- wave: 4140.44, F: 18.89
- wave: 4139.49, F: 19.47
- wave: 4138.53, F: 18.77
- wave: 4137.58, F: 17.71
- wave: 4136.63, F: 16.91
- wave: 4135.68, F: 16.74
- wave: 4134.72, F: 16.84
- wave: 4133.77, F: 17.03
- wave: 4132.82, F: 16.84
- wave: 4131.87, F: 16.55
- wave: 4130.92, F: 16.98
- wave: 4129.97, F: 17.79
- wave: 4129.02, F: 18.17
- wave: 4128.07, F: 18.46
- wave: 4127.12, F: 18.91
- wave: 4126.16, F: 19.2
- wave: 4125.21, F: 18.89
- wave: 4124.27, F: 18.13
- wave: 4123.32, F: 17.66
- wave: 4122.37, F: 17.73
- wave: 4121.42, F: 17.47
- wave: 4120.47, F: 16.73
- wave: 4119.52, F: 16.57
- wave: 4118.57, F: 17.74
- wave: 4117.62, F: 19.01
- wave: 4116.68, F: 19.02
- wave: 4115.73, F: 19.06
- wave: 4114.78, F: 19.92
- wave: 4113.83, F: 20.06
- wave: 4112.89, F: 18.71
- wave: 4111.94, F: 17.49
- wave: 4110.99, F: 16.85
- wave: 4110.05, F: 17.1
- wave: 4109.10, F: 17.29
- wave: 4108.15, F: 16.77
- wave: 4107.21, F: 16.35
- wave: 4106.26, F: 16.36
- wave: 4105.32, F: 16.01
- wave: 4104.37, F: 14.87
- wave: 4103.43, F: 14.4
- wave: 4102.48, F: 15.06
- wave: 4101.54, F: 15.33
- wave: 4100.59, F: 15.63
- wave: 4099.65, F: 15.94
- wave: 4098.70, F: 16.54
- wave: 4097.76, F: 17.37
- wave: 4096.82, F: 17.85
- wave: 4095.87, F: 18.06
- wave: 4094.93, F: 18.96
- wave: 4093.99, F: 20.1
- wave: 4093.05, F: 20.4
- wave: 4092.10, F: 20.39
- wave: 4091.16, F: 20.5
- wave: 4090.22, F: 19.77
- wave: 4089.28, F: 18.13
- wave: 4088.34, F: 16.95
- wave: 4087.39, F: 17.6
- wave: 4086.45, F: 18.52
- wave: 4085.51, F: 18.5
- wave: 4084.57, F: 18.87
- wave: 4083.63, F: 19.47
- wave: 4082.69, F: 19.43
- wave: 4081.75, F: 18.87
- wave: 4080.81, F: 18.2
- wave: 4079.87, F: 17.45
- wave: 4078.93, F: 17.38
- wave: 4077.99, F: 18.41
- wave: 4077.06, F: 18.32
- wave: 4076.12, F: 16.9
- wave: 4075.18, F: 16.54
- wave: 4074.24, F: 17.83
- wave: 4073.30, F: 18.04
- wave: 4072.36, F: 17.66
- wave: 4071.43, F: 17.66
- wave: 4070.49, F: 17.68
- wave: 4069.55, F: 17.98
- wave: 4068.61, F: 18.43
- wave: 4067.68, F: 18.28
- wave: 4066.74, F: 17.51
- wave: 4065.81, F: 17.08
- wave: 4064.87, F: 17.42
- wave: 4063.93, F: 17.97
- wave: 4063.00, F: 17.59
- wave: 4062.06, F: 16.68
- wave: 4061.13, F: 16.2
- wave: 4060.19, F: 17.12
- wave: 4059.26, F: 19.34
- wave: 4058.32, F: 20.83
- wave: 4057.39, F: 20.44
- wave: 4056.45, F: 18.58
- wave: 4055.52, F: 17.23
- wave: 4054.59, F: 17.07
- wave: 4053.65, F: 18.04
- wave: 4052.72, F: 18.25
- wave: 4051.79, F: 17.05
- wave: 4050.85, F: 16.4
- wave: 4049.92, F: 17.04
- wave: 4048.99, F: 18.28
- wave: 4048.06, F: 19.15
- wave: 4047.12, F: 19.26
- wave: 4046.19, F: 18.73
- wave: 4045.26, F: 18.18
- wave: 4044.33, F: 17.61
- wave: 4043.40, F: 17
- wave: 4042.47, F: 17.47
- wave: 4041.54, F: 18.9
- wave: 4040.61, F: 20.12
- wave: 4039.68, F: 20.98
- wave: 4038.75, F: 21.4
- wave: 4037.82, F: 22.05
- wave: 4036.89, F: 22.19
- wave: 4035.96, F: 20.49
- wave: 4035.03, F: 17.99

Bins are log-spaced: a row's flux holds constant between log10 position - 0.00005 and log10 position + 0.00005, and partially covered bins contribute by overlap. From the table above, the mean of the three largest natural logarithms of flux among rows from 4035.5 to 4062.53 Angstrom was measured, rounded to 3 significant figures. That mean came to 3.09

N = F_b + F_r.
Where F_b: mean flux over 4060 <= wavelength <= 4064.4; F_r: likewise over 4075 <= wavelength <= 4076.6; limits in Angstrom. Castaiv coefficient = 33.8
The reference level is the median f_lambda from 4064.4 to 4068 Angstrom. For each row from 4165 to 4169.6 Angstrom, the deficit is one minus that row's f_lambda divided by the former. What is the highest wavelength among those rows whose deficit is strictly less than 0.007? 4169.14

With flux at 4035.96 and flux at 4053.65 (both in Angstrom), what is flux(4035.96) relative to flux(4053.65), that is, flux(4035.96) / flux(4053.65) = 1.14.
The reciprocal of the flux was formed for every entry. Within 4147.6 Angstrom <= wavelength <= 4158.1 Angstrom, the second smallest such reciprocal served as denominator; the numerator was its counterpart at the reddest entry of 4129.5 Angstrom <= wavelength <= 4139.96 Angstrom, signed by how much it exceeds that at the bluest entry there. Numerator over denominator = -0.09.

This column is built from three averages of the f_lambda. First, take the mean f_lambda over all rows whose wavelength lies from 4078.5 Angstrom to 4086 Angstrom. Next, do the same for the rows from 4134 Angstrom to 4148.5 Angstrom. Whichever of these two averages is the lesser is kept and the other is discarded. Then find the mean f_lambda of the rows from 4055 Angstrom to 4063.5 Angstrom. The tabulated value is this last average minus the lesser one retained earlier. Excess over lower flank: 1.2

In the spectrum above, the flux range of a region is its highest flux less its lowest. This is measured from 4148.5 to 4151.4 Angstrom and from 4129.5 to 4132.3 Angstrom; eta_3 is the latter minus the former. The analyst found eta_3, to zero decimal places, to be 1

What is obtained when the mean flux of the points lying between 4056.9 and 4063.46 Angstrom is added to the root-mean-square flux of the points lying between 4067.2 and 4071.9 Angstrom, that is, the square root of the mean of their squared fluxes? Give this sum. 36.3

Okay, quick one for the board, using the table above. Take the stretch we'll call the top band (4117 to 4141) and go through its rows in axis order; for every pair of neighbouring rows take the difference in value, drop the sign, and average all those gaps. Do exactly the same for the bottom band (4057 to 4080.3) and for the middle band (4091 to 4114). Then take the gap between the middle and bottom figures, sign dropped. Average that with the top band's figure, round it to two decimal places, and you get 0.29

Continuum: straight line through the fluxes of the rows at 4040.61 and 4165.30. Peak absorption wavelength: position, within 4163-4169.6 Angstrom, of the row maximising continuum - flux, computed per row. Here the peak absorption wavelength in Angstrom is 4167.22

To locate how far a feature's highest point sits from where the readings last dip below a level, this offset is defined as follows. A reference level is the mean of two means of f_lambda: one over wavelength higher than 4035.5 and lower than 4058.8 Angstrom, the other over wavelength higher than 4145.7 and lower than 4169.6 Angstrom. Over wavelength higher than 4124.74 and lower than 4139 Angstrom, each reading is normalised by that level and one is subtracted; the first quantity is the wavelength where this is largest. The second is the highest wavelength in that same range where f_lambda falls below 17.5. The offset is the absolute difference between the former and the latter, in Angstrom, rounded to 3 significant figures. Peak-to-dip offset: 10.5 Angstrom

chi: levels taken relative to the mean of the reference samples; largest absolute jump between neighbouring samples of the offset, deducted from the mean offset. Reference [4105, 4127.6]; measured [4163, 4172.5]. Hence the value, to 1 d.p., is -1.2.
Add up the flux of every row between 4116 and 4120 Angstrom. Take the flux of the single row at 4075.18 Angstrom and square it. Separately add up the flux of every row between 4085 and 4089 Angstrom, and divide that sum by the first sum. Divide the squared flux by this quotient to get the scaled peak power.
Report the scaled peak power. 277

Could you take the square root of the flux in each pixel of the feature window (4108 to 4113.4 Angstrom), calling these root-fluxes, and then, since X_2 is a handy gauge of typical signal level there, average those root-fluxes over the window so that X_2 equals 4.17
